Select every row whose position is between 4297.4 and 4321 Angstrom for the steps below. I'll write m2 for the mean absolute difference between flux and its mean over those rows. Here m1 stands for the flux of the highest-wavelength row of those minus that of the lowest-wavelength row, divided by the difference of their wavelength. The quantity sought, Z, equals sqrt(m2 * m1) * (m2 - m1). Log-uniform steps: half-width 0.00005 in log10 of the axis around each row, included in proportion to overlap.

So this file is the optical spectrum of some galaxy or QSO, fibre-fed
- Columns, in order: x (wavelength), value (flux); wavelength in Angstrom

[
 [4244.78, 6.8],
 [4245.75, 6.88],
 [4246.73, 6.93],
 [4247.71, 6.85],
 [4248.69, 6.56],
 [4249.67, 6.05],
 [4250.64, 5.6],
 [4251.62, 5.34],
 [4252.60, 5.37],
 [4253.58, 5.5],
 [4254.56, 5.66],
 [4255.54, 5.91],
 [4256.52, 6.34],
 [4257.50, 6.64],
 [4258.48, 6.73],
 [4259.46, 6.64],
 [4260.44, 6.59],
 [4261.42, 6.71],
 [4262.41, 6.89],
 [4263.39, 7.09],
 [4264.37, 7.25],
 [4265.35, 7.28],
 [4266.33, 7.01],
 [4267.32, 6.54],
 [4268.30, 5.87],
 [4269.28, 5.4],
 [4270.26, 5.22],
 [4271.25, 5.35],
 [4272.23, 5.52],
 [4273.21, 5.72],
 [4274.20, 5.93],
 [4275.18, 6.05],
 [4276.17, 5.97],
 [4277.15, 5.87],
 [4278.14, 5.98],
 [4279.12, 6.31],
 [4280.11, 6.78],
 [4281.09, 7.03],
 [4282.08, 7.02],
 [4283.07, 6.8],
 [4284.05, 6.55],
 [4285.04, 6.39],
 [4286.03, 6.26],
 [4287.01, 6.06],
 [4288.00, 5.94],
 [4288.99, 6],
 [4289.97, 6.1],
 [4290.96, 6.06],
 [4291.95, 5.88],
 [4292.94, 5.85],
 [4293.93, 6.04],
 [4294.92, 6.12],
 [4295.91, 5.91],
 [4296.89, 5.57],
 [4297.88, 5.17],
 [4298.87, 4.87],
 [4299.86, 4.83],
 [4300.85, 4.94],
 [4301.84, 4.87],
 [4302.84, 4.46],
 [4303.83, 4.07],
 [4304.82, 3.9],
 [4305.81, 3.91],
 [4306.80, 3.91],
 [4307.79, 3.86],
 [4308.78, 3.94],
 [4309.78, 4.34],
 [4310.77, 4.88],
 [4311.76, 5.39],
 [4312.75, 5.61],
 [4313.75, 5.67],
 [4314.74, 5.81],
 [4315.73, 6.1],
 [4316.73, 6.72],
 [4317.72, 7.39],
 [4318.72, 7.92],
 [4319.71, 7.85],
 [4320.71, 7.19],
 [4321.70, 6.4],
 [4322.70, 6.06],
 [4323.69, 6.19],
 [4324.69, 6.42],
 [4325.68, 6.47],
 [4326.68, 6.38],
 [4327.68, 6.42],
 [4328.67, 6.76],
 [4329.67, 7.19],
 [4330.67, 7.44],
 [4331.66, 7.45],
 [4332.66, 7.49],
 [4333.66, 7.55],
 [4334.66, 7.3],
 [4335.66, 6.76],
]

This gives 0.29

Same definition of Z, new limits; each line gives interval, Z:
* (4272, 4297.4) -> 0.01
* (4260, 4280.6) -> 0.04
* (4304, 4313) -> 0.13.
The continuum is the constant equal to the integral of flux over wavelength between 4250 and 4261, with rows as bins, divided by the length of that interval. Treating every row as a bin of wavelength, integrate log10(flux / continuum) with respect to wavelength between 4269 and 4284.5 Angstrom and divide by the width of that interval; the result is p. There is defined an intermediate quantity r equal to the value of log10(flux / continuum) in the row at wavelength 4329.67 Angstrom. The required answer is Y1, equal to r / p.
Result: 29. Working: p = 0.003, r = 0.076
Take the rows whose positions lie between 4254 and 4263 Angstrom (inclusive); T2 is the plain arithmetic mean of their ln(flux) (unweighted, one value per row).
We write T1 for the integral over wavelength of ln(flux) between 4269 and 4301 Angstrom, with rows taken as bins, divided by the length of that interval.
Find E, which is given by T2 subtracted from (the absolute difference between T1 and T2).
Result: -1.78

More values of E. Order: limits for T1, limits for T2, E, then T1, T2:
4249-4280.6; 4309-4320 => -1.79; 1.814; 1.80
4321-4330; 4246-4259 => -1.74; 1.868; 1.81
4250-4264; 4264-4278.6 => -1.77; 1.824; 1.80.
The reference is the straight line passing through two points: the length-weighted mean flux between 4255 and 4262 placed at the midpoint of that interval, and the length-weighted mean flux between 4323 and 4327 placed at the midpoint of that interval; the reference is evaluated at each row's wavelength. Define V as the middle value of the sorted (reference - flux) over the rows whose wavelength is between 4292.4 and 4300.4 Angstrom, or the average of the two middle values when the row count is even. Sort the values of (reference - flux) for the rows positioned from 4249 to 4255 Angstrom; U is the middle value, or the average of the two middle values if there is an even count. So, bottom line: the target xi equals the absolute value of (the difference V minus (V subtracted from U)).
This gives 0.5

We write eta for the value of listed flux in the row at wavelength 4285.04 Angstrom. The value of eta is 6.39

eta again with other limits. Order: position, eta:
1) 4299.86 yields 4.83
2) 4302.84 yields 4.46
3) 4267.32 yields 6.54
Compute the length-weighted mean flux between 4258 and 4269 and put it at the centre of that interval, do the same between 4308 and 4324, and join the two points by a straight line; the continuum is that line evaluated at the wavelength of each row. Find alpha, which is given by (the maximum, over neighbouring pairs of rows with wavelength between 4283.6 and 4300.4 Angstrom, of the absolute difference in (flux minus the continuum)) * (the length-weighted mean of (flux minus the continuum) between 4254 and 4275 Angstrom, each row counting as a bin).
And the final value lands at -0.17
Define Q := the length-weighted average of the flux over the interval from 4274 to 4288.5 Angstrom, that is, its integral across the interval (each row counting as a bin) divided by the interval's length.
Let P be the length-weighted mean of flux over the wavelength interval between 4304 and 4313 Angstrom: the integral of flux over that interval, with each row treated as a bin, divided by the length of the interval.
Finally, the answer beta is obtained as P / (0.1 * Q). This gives 6.9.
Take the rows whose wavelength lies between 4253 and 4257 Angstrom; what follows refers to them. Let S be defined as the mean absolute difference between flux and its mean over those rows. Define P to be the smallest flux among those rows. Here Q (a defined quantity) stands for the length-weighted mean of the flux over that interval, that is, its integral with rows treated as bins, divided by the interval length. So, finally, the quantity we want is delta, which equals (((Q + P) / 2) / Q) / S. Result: 3.6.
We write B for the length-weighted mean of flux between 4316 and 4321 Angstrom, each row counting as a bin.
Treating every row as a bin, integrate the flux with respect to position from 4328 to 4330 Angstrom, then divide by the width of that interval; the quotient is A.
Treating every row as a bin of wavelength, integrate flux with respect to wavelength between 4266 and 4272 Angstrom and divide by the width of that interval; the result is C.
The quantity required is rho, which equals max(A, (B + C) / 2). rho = 6.9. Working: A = 6.9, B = 7.4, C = 5.8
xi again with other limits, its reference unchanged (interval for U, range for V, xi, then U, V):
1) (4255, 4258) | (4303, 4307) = 4.8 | 0.2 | 2.49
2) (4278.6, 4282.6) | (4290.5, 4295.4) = 1.2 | -0.4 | 0.38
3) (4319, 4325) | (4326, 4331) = 0.8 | -0.1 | -0.41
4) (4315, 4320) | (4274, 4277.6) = 2.0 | -1.0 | 0.51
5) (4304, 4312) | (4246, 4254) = 1.1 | 2.5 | 0.70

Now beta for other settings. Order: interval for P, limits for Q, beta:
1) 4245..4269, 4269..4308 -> 11.4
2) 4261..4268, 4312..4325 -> 10.6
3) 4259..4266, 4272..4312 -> 12.5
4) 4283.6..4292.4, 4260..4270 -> 9.3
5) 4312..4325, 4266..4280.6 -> 11.0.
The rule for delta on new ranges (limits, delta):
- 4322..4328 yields 7.4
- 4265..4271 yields 1.3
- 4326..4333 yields 2.2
